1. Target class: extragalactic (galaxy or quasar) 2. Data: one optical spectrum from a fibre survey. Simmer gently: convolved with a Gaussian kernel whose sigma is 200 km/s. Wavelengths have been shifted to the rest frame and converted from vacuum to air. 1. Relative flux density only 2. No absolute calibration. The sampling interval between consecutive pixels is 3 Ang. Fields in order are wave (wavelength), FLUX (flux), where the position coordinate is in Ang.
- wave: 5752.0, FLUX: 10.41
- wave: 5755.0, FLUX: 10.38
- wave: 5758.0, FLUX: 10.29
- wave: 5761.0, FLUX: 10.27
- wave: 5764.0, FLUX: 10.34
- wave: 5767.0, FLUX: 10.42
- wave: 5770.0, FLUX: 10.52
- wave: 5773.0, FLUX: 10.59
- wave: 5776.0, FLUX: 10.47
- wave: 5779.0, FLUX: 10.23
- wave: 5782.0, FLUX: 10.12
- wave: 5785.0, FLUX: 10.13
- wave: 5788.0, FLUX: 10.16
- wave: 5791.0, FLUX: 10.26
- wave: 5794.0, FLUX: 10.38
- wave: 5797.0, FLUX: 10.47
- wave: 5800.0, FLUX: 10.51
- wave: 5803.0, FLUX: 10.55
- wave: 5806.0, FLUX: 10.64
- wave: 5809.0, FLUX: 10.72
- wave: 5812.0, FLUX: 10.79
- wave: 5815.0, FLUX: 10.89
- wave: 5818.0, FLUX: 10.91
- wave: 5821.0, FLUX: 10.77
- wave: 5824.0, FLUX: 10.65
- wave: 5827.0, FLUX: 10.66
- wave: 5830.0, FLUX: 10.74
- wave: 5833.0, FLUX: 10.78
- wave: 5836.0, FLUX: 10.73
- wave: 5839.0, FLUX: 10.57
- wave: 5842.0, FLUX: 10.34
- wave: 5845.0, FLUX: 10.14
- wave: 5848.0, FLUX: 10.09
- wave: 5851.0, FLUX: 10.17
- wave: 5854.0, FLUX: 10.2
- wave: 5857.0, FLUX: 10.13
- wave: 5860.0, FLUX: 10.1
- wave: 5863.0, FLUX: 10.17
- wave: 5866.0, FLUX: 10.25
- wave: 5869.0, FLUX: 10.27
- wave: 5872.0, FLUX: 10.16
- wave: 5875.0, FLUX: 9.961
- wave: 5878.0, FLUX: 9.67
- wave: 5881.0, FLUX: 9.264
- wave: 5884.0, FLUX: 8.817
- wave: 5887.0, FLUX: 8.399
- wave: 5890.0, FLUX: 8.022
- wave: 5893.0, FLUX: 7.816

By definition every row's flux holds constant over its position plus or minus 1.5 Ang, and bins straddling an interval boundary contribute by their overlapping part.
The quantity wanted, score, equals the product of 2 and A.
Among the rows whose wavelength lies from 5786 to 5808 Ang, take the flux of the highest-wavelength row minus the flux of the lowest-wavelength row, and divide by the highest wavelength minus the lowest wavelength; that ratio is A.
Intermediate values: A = 0.027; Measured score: 0.053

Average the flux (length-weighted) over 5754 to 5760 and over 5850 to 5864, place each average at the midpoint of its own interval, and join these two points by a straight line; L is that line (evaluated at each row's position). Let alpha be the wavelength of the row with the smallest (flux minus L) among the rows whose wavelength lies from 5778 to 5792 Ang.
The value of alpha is 5782.0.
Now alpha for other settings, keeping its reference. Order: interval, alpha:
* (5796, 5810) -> 5797.0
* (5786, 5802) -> 5788.0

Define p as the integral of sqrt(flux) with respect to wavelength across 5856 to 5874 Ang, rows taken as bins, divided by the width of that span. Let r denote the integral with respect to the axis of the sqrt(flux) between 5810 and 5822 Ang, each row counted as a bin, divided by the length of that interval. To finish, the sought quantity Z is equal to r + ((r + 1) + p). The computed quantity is 10.8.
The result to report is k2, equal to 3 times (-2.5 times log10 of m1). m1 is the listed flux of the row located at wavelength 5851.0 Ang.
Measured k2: -7.55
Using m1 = 10.17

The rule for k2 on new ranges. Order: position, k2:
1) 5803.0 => -7.67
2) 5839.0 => -7.68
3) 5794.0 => -7.62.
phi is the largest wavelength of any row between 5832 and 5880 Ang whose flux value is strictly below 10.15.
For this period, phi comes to 5878.0 Ang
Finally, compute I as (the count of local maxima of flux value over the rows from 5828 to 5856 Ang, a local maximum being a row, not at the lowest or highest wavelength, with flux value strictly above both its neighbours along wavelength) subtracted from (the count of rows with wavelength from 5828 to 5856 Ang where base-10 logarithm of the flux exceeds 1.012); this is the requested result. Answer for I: 4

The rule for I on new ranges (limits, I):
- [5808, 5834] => 8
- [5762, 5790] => 4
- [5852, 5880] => -1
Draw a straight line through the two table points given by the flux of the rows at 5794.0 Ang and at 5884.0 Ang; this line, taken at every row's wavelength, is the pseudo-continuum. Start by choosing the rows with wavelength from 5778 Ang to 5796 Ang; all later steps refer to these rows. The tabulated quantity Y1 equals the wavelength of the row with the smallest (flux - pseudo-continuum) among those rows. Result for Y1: 5782.0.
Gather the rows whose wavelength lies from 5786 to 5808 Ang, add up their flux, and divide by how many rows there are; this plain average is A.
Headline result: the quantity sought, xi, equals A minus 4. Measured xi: 6.42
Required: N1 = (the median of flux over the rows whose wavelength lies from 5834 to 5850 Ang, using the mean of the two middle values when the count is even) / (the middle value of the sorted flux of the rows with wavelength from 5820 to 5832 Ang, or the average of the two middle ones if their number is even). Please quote 0.97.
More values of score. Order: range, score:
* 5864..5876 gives -0.064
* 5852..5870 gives 0.009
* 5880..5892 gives -0.276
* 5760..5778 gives 0.027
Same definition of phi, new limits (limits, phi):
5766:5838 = 5785.0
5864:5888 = 5887.0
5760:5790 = 5785.0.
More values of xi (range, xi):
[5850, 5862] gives 6.15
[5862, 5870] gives 6.23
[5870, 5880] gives 5.93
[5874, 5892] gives 5.02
